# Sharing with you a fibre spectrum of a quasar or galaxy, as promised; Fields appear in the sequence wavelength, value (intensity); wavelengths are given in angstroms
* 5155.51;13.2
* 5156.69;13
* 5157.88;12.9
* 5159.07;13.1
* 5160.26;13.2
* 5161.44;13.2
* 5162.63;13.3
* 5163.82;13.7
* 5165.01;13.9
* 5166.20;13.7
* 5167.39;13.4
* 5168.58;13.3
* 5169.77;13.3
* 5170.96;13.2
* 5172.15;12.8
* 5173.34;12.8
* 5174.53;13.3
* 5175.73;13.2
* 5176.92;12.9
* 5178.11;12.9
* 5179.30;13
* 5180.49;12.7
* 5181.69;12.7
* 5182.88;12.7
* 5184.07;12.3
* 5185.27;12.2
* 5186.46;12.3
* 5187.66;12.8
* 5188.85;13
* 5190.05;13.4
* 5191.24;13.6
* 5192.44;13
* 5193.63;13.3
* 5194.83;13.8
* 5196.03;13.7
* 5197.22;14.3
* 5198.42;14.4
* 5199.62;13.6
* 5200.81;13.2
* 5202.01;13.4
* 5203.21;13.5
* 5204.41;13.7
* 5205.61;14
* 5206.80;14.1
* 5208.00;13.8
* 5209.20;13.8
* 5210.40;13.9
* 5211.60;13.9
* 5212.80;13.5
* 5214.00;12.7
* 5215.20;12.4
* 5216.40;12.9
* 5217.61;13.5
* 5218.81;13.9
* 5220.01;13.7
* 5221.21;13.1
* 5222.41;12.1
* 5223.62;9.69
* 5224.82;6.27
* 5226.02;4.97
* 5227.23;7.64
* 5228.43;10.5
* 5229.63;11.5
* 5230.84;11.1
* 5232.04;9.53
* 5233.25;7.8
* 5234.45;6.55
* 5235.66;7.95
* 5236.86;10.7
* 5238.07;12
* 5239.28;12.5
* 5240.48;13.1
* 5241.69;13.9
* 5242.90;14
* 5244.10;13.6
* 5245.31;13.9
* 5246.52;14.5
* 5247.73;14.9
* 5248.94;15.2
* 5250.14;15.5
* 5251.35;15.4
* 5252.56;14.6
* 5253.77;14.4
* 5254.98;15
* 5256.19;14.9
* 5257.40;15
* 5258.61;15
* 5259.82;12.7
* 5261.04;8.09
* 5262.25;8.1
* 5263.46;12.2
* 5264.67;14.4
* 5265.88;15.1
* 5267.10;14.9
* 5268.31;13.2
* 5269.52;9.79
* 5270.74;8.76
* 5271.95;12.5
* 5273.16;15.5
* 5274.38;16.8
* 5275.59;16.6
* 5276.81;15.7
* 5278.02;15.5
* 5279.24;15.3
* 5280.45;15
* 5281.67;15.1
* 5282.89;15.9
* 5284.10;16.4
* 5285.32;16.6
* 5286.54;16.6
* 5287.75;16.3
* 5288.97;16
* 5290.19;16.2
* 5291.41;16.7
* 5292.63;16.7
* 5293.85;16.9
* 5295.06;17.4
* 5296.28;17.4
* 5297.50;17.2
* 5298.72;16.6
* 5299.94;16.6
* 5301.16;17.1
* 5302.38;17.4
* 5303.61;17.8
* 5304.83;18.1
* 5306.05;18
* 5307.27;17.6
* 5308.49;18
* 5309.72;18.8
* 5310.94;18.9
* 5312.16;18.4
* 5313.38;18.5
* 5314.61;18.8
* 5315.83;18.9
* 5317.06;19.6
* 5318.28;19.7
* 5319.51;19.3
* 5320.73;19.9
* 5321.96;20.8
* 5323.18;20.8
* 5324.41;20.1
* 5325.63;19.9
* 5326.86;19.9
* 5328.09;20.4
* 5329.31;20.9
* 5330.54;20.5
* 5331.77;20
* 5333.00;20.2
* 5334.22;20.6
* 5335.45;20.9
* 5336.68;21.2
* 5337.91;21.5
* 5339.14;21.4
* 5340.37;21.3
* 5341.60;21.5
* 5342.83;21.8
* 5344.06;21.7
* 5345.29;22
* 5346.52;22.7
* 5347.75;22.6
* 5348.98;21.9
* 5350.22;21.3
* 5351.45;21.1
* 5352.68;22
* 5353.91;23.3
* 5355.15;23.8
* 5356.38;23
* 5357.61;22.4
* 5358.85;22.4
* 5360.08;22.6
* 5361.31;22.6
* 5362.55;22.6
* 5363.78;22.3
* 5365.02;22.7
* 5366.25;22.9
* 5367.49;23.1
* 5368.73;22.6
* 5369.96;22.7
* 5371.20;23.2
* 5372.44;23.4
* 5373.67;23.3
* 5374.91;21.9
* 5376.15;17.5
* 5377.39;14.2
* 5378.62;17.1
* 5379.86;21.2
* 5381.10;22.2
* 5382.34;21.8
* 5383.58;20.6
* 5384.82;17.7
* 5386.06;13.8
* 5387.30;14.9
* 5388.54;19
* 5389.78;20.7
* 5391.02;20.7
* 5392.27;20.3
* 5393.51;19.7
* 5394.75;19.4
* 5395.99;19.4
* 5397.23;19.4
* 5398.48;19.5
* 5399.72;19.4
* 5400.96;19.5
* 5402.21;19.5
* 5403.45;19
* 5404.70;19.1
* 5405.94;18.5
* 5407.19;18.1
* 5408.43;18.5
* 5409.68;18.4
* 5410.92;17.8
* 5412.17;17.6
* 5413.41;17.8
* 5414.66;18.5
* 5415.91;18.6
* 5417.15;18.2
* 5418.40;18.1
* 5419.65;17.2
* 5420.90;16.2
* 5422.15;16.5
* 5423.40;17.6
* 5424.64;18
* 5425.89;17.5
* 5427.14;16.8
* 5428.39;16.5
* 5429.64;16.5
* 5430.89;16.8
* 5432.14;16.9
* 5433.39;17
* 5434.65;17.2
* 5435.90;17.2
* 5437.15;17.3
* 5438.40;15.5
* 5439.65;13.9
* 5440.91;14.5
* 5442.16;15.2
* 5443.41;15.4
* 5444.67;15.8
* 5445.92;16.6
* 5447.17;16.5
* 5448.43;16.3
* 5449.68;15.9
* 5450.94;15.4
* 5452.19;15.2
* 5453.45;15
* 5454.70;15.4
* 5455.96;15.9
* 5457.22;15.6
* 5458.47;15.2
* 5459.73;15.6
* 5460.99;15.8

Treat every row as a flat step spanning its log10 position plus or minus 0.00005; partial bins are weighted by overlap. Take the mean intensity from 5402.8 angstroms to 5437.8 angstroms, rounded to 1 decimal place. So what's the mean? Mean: 17.6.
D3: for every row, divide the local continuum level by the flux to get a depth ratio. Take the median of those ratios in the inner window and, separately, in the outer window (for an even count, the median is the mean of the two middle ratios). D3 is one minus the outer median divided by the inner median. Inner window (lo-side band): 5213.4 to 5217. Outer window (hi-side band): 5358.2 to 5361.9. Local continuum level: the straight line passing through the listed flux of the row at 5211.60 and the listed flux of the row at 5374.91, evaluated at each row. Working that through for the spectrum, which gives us 0.15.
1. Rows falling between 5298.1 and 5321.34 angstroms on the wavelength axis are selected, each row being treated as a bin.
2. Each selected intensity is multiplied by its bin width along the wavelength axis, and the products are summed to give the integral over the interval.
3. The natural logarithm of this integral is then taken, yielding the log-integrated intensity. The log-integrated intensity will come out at 6.1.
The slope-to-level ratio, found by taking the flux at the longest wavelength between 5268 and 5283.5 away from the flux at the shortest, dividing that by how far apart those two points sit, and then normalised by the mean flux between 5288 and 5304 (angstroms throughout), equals 0.011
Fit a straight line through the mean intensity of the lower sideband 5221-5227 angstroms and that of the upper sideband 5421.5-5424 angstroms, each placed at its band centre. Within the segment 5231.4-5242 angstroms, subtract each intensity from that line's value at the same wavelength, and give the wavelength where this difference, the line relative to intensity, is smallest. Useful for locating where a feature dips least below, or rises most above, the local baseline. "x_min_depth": 5241.69 angstroms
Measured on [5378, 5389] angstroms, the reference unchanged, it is 5381.10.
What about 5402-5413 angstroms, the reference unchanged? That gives 5402.21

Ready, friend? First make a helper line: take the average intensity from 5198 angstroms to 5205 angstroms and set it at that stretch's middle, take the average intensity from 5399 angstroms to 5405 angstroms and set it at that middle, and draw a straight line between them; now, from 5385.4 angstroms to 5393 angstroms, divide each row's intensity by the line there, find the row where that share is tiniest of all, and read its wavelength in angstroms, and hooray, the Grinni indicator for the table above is 5386.06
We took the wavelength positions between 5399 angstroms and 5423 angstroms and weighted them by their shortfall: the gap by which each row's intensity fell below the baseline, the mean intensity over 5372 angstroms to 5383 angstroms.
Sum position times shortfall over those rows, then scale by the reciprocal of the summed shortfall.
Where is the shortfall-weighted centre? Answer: 5413.5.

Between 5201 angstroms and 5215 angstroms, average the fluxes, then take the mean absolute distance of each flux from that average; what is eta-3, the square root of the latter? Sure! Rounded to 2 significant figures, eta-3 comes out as 0.53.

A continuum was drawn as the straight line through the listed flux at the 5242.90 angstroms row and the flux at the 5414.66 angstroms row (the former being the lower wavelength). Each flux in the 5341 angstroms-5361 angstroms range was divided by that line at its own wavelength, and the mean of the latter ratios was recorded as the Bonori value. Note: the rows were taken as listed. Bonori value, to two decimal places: 1.32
